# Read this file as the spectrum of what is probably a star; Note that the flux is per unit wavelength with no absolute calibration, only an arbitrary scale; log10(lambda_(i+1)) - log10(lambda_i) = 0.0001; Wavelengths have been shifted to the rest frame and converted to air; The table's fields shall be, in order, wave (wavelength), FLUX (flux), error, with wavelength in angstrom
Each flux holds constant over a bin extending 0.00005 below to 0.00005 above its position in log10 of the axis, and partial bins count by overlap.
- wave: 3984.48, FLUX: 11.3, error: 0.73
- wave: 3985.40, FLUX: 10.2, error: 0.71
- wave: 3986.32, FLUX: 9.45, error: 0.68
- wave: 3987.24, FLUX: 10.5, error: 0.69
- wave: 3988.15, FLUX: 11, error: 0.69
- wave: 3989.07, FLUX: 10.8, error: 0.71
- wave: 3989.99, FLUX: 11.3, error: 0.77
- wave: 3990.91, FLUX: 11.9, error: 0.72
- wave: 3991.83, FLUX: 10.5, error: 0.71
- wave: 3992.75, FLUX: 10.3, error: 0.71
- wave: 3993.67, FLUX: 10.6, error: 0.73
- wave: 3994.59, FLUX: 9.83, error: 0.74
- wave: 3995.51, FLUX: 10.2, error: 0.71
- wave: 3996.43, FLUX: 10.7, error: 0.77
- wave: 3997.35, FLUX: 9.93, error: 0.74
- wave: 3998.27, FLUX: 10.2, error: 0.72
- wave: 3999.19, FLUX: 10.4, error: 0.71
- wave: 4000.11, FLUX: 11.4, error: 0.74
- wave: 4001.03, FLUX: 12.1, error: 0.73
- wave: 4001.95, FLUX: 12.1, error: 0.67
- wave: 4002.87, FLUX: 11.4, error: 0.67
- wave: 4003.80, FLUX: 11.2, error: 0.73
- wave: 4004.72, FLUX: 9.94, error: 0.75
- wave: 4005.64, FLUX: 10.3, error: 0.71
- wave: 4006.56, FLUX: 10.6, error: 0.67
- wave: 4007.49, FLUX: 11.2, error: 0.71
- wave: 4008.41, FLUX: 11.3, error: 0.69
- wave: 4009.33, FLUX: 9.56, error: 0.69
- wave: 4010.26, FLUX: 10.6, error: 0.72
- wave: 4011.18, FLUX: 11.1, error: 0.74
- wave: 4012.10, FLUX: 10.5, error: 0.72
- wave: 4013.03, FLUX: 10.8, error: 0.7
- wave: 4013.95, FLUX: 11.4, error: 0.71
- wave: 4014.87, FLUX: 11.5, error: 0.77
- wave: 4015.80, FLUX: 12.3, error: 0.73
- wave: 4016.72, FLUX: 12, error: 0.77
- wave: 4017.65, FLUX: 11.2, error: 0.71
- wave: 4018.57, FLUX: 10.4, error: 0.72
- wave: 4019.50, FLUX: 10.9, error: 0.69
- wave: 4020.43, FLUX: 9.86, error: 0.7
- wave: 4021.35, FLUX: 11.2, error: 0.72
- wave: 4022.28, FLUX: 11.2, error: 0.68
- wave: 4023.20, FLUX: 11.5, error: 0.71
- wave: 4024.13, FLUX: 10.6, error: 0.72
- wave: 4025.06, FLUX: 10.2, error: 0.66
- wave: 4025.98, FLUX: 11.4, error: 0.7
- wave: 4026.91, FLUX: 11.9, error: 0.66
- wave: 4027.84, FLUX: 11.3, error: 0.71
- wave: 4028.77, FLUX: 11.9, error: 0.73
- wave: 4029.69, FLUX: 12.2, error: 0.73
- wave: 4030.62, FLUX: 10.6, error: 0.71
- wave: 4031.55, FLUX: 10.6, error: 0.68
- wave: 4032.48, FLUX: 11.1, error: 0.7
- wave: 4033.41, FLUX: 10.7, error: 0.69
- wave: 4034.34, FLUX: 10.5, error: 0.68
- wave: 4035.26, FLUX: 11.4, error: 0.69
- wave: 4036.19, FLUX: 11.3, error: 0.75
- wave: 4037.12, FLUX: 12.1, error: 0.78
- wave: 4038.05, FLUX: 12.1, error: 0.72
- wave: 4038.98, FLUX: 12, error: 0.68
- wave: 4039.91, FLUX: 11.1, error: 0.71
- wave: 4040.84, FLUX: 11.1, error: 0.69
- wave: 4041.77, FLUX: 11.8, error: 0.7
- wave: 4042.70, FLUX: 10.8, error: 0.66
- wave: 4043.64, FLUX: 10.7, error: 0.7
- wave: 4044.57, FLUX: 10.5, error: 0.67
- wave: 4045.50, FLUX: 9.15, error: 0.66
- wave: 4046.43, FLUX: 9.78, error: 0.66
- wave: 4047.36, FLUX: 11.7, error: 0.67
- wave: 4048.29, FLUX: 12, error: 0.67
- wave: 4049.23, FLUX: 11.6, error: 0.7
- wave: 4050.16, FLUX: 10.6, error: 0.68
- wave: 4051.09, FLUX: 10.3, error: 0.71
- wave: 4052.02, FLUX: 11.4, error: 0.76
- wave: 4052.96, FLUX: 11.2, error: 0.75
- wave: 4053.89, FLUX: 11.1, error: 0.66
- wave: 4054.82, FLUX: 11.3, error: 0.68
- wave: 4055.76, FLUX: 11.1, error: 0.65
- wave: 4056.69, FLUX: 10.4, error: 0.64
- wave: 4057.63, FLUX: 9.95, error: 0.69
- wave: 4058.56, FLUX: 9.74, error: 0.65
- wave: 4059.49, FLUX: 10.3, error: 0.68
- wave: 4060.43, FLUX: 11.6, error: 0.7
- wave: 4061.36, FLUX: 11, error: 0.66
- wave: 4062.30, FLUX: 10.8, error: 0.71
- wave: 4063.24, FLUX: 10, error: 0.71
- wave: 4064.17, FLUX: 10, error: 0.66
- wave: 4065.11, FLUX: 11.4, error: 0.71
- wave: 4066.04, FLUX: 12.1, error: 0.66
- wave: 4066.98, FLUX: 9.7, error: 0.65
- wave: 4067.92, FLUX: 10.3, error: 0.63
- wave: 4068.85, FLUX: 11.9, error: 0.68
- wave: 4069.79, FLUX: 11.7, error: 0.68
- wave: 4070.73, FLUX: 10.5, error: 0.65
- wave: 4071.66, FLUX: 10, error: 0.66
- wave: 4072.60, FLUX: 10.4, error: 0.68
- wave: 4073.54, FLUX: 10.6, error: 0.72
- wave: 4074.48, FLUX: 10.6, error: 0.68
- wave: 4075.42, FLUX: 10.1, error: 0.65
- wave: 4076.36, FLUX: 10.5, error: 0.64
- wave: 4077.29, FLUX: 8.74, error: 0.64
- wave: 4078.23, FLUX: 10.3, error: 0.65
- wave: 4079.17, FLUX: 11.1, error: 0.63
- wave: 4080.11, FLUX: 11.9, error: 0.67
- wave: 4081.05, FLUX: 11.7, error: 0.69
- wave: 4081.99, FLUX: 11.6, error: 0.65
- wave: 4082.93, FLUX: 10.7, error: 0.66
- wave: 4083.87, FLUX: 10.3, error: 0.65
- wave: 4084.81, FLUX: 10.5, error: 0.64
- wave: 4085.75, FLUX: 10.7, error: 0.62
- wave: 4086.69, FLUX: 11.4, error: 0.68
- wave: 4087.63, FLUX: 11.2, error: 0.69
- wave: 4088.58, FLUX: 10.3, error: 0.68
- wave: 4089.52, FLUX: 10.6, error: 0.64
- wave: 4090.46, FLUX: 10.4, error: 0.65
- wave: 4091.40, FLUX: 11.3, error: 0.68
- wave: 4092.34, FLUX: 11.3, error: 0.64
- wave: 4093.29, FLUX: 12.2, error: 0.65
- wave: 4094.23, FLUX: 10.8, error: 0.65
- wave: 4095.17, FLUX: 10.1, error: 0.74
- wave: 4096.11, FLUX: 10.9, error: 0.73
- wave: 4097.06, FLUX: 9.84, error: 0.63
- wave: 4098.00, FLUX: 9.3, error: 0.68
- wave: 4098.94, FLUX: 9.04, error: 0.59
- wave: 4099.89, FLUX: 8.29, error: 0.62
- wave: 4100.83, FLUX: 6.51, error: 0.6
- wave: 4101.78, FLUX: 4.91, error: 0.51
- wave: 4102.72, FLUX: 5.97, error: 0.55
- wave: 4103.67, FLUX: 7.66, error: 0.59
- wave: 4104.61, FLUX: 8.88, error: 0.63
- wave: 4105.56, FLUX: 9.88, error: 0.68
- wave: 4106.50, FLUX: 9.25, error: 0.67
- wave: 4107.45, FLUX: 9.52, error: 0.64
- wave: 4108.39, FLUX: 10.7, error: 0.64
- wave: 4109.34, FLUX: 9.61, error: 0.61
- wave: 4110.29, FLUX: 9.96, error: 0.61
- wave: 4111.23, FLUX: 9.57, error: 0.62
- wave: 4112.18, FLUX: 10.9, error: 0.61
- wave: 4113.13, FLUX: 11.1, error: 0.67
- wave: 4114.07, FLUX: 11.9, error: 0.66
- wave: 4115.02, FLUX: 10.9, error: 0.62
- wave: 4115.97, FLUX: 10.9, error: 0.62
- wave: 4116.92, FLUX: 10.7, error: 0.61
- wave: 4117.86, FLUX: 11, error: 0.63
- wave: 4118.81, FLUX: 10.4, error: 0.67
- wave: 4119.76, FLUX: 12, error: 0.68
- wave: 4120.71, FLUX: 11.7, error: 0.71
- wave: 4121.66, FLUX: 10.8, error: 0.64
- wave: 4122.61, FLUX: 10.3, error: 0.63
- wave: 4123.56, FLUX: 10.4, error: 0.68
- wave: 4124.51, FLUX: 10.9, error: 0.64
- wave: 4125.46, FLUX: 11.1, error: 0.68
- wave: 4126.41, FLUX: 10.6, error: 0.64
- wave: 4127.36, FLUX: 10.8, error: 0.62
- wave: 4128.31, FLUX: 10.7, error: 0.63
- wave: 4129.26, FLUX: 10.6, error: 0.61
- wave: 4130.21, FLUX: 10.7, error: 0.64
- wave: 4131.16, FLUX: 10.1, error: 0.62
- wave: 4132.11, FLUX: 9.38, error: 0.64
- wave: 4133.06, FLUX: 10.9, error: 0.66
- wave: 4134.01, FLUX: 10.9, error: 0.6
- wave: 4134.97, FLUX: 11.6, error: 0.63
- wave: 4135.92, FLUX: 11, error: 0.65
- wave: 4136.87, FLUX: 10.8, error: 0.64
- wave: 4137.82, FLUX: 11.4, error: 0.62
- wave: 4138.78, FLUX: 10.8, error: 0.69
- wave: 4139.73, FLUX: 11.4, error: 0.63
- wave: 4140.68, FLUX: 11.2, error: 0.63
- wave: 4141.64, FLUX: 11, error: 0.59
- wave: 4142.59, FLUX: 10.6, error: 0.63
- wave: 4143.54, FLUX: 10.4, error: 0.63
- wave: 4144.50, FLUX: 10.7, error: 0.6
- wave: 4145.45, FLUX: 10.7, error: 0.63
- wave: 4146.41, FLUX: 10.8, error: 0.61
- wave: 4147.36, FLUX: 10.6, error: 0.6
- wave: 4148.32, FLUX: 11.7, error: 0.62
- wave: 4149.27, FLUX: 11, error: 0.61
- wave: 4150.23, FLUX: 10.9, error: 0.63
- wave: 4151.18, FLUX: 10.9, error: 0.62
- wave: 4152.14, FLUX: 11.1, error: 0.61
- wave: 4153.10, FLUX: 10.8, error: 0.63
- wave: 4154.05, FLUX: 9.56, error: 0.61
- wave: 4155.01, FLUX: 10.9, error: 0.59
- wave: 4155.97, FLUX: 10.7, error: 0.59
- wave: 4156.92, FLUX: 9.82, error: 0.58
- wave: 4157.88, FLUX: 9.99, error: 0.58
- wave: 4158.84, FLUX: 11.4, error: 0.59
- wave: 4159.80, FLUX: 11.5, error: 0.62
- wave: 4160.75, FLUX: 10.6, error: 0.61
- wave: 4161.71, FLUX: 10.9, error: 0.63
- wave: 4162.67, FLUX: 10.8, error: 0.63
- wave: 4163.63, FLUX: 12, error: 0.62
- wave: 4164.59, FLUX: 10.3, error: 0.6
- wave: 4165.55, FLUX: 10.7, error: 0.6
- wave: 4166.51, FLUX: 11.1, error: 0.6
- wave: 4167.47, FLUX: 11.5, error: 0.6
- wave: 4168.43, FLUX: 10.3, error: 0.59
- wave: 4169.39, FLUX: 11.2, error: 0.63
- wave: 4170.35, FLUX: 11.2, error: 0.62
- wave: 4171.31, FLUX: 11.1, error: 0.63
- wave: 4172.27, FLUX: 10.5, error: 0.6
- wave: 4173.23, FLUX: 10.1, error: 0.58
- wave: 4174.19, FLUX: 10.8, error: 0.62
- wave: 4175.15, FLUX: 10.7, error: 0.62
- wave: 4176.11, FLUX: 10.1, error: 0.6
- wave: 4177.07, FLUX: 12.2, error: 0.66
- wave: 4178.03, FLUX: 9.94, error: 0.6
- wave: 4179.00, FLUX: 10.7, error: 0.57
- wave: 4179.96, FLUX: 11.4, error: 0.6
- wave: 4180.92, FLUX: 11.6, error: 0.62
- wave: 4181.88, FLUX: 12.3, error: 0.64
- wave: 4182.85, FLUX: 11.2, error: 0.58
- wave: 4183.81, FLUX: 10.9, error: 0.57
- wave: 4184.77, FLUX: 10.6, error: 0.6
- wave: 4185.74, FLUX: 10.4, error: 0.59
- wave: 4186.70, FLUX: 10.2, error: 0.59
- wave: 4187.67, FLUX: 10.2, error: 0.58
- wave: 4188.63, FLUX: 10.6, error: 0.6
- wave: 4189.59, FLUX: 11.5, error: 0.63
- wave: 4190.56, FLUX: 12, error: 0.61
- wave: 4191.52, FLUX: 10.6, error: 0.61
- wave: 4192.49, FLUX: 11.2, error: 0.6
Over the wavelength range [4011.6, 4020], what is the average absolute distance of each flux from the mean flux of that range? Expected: 0.51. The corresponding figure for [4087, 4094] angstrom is 0.52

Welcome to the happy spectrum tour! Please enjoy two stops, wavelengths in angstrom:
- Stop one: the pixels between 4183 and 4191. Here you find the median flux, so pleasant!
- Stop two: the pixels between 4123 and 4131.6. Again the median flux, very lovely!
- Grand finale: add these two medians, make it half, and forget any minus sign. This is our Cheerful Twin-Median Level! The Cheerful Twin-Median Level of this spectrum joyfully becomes 10.65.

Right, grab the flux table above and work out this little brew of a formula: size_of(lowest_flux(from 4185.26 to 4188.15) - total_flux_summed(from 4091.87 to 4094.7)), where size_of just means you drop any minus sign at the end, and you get 24.1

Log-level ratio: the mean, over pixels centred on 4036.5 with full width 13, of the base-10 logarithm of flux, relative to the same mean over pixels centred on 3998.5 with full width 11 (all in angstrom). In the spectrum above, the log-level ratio 1.02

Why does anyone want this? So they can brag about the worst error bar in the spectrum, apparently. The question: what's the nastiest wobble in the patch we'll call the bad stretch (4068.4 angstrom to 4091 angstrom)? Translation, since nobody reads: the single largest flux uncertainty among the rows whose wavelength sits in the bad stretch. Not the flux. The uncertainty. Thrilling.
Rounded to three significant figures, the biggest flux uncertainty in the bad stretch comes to 0.720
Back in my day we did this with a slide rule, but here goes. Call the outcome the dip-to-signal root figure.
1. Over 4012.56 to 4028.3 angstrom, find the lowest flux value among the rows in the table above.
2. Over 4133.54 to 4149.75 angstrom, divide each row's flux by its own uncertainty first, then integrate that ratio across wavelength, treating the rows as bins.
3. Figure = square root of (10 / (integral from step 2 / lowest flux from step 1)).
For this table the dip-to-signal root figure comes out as 0.588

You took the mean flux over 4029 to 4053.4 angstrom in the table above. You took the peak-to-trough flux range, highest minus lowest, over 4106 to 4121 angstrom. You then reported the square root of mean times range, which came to 5.52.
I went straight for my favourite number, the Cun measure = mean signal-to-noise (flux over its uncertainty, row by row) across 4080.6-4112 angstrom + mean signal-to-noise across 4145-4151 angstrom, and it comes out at 33.0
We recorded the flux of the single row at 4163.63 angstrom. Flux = 12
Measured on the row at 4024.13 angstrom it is 10.6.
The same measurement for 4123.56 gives 10.4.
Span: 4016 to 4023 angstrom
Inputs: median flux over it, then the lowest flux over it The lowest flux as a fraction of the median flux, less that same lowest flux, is -9.0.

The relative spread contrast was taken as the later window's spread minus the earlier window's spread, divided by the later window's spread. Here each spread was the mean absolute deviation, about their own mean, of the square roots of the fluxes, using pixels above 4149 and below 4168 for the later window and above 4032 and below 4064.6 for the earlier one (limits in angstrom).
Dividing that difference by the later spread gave -0.44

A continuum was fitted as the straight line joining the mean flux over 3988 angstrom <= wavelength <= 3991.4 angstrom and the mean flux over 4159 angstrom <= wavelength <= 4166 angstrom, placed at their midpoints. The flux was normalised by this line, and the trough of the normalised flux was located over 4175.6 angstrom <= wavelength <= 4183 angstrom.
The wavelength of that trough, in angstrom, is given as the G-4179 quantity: 4178.03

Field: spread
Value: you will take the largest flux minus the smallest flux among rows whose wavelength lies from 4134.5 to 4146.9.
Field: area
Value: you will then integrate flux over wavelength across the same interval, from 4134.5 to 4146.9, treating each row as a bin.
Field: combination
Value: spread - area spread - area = -135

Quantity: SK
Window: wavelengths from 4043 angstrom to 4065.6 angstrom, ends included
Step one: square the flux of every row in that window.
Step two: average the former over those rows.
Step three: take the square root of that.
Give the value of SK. 10.8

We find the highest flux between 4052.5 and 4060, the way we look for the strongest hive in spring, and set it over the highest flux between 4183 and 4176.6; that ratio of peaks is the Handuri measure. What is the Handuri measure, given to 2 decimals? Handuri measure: 0.92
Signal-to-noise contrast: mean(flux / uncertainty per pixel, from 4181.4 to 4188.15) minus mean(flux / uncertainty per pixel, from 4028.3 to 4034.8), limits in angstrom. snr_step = 2.5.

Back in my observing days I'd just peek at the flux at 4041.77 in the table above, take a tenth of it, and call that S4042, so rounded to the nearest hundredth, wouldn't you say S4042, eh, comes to 1.18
